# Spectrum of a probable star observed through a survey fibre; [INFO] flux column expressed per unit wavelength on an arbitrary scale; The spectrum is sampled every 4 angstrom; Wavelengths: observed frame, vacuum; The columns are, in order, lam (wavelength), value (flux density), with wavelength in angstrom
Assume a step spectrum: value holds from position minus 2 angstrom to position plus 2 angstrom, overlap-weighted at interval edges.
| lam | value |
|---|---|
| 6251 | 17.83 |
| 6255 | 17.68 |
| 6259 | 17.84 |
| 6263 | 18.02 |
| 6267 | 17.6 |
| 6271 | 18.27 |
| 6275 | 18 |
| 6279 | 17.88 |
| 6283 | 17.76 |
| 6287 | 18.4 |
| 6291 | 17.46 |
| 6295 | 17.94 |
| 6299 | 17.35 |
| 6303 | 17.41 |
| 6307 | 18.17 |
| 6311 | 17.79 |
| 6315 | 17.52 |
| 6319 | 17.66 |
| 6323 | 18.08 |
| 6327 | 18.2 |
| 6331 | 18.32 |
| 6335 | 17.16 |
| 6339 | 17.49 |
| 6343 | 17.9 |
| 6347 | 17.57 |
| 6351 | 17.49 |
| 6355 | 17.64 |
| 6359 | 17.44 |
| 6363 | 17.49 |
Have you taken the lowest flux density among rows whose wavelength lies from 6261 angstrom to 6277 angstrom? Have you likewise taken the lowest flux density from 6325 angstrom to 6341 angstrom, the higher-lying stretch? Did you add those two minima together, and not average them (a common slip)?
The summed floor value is 34.76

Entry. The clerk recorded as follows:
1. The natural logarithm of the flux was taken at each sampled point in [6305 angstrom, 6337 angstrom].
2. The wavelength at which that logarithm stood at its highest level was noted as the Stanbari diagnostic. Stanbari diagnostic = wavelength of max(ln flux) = 6331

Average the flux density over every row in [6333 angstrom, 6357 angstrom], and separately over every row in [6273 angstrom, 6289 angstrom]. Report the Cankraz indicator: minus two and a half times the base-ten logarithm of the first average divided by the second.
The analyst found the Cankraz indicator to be 0.029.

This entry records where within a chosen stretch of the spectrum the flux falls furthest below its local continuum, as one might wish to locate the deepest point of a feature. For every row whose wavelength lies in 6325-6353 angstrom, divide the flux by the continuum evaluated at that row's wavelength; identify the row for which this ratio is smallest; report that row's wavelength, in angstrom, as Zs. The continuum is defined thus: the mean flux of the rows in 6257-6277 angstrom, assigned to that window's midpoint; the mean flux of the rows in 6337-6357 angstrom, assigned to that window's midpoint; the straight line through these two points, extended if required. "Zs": 6335 angstrom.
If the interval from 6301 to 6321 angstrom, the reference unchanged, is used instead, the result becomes 6303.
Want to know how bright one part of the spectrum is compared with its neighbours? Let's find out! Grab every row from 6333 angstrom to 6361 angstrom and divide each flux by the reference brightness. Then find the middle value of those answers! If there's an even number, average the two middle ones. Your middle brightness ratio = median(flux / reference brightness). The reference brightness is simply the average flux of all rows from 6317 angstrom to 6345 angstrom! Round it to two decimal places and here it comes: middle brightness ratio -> 0.98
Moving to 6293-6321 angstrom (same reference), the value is 0.99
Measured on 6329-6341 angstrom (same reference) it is 0.98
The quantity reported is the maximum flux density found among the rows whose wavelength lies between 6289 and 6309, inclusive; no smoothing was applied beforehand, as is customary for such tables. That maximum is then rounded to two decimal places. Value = 18.17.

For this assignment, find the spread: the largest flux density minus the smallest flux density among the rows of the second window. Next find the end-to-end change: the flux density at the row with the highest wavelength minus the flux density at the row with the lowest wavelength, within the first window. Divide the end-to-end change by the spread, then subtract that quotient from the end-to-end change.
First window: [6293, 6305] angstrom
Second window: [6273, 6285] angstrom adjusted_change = 1.68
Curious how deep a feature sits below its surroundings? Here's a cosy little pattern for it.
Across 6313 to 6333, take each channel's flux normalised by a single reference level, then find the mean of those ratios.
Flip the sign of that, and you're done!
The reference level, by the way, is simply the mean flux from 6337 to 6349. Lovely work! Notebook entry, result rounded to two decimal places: -1.02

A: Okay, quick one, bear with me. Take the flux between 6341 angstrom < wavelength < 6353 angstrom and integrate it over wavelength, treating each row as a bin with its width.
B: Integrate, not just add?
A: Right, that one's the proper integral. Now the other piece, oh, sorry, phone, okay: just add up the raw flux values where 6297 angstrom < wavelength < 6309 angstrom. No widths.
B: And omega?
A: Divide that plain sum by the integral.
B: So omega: 0.250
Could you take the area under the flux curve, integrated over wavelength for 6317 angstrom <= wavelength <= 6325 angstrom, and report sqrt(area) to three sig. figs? 12.0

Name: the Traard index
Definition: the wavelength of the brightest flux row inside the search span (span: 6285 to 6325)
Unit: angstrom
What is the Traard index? 6287 angstrom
